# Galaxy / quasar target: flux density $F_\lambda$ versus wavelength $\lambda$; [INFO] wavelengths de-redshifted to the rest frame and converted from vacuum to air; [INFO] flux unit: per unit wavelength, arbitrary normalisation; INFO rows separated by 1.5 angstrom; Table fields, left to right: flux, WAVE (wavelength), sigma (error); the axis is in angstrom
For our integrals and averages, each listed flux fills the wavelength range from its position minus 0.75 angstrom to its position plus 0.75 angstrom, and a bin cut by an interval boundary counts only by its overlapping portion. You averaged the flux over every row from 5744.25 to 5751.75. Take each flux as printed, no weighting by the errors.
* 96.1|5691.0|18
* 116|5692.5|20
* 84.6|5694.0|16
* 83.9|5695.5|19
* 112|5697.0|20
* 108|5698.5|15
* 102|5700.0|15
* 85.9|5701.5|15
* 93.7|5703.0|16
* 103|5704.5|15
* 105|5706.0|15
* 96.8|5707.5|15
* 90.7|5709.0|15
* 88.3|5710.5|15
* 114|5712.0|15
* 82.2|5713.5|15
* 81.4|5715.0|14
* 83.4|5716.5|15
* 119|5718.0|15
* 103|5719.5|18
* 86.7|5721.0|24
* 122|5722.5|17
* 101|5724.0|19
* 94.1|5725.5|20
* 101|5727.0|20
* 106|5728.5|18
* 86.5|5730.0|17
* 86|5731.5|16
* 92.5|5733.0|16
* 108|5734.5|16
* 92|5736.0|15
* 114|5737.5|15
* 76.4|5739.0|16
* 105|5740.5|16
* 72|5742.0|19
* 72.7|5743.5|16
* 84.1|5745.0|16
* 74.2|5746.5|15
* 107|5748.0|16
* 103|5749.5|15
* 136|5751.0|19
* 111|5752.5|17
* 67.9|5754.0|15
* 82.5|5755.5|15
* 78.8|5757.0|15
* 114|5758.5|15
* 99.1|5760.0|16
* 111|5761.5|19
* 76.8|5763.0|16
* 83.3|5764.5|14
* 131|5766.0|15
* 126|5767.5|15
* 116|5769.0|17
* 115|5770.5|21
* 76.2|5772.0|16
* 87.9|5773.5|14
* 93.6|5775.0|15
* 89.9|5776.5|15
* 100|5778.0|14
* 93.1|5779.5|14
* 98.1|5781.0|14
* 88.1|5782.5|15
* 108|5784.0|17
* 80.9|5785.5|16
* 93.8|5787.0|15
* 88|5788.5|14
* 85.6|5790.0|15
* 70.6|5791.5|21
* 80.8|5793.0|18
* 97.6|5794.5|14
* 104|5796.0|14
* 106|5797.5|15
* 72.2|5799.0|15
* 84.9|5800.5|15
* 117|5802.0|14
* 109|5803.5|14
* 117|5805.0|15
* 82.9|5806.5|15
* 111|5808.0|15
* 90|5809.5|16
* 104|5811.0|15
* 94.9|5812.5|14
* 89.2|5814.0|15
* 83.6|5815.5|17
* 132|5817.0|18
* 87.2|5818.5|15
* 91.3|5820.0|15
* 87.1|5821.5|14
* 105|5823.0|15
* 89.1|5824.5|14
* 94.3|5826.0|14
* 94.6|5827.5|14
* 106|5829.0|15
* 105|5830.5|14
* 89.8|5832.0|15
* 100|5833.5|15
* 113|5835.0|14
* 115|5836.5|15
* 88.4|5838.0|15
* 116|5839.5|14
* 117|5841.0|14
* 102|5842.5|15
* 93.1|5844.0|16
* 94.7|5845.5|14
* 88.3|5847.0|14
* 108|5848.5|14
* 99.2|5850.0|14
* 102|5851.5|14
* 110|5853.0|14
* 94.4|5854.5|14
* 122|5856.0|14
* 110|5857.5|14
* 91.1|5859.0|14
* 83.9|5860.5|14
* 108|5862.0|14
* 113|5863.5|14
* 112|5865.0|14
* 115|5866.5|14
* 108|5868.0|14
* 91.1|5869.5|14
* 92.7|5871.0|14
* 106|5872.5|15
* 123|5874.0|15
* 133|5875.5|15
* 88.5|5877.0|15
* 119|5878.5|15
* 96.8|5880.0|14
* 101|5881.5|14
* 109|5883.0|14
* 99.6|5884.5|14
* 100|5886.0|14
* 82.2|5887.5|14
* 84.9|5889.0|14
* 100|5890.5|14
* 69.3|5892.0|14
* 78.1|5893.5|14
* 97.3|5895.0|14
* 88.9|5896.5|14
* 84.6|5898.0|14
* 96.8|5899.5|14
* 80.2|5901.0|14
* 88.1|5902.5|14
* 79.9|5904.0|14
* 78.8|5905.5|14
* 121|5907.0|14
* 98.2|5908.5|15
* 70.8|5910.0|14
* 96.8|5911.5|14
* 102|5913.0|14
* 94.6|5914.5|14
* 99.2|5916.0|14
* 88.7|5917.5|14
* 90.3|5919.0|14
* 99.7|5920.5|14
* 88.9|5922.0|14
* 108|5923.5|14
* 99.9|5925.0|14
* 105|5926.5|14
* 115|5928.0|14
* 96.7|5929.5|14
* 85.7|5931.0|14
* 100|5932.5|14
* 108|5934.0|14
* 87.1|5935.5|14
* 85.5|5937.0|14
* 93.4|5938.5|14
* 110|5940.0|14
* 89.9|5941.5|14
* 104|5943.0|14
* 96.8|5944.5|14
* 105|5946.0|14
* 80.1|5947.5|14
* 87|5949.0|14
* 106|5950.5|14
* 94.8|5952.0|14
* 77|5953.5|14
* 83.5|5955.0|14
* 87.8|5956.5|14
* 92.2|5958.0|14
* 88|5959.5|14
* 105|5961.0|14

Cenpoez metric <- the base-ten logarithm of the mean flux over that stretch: 2.00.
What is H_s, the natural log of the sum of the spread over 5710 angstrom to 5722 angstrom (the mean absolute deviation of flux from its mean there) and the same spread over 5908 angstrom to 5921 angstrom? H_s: 2.98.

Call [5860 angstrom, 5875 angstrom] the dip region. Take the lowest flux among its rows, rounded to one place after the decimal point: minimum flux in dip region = 83.9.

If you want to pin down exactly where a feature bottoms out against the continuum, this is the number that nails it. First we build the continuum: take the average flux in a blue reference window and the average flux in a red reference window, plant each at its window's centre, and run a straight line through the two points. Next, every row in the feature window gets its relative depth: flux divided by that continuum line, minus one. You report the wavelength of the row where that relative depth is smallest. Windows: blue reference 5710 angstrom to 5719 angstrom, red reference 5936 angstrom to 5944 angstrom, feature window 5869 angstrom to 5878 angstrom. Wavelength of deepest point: 5877.0 angstrom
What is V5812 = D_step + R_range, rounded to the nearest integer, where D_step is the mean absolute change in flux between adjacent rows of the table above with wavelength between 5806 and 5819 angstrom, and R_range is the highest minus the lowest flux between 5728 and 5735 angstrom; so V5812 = 44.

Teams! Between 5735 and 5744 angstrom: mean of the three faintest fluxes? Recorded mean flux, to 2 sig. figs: 74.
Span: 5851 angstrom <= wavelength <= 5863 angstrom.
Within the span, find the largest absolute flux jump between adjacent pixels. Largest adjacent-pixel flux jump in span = 28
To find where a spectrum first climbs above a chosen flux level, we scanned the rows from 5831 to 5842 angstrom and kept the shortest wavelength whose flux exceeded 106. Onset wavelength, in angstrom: 5835.0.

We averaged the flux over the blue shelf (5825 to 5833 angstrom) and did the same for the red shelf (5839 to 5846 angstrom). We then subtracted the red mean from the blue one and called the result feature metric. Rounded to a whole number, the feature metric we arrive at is -7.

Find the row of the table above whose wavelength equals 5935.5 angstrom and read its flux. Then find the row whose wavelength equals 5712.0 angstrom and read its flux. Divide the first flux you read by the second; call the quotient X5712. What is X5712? 0.76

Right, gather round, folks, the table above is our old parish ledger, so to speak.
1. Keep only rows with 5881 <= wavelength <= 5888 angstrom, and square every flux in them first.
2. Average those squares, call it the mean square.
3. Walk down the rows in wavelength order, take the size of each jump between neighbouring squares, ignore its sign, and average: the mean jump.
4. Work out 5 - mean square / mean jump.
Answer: -1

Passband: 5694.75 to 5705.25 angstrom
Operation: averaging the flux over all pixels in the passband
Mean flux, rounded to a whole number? 98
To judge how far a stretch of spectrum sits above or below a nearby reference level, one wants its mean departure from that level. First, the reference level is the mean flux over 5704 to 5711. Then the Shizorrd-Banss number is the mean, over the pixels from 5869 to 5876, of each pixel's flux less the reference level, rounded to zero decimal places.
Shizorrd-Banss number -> 12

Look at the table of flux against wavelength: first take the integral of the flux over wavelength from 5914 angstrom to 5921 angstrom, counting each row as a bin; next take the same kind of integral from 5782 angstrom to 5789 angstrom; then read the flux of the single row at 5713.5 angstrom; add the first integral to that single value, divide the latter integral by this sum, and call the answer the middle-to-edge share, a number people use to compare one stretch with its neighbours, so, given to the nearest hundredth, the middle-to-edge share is 0.87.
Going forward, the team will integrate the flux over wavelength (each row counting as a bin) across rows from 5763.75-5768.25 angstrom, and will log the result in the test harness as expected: 510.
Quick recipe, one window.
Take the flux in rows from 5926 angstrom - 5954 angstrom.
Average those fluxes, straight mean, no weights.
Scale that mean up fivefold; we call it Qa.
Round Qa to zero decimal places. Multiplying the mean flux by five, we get 481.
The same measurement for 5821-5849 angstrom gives 502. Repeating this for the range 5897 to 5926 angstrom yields 465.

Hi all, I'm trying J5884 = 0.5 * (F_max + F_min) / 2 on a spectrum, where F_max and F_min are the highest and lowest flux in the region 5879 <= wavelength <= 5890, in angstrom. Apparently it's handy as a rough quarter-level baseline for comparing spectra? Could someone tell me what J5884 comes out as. 47.8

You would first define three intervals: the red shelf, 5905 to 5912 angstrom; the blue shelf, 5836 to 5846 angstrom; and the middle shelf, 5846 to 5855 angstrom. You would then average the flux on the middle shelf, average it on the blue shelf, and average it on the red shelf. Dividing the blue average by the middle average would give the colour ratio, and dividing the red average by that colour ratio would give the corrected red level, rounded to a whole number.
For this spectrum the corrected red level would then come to 90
